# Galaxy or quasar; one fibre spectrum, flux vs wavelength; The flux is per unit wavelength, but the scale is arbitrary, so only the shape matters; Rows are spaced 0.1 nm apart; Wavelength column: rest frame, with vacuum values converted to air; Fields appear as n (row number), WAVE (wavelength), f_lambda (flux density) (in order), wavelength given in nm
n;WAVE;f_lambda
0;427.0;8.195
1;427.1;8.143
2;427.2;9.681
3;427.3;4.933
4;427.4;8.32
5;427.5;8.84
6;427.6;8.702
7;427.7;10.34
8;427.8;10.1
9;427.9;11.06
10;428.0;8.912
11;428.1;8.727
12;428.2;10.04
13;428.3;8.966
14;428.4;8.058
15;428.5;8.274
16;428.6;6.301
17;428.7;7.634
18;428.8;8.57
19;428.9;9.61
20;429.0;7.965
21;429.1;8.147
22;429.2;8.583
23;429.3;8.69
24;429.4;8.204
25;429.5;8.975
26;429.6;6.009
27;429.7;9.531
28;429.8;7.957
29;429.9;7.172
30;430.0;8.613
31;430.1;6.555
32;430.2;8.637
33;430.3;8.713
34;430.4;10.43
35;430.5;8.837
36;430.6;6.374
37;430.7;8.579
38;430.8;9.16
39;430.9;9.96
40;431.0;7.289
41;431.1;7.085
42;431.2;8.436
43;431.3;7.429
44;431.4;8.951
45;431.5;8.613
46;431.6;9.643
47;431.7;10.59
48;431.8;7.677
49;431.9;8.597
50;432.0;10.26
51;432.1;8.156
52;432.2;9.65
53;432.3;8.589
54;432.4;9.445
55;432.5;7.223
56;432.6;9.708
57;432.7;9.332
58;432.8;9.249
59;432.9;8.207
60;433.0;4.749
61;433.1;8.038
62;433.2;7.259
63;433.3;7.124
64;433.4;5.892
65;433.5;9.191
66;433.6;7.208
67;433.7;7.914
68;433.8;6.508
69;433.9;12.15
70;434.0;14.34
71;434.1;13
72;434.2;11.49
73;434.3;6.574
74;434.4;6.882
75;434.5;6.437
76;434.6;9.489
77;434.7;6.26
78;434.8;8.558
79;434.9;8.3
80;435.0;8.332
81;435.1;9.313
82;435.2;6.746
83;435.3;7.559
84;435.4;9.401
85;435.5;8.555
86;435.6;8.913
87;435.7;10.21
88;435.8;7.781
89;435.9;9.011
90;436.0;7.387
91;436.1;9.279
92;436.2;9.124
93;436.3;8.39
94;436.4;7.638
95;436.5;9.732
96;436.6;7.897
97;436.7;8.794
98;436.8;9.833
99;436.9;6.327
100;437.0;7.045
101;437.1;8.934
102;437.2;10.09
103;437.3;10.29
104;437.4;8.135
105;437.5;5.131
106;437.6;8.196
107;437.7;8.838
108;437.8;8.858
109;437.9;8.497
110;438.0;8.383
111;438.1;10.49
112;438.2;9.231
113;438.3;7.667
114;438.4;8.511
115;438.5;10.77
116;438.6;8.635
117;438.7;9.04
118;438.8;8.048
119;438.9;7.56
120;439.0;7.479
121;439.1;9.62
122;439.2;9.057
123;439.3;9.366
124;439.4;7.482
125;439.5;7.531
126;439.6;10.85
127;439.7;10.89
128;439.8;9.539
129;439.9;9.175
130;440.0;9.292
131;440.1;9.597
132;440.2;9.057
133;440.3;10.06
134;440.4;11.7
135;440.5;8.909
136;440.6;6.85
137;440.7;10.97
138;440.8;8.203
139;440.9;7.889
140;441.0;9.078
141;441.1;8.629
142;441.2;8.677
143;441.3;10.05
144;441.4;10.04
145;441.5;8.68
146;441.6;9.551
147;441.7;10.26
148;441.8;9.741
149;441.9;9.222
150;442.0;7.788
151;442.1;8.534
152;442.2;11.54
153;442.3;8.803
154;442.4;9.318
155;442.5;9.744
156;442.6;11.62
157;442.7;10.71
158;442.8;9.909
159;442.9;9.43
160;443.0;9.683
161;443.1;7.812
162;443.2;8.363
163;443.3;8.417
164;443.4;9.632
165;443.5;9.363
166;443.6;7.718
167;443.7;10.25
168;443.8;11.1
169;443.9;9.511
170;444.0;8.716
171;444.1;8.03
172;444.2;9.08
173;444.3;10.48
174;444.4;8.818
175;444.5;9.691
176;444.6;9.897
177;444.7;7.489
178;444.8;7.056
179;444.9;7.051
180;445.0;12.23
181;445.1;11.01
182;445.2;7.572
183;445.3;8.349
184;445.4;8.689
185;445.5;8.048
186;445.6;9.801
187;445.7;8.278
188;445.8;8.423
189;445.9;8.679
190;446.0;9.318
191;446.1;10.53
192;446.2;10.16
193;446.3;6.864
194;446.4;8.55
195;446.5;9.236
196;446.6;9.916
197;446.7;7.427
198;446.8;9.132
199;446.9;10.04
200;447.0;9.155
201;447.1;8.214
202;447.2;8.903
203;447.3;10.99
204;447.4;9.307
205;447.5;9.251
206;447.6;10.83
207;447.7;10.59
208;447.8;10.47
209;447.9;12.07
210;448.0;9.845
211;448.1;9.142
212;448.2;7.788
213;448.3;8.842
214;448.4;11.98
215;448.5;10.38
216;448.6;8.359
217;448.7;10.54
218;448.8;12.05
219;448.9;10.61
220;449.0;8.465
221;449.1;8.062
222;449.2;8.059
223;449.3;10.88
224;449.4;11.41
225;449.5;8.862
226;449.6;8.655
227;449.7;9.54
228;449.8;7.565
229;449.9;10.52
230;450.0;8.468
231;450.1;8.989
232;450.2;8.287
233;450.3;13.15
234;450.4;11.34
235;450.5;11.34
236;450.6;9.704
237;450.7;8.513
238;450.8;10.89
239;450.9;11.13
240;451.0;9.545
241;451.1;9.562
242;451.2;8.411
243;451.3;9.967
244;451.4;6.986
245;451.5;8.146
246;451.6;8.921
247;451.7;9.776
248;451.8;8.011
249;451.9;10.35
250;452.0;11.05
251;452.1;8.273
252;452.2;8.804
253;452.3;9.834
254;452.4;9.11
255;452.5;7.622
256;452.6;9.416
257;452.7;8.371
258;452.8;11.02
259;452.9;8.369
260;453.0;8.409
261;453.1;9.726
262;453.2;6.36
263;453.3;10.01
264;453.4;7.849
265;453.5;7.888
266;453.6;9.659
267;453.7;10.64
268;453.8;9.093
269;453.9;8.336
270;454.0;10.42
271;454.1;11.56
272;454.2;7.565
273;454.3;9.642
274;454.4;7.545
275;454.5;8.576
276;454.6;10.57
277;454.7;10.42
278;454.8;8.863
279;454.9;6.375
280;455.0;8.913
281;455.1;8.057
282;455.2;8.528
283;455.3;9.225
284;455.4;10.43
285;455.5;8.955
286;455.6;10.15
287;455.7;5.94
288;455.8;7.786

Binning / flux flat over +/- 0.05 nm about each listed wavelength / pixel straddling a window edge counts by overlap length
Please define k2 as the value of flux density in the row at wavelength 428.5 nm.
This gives 8.274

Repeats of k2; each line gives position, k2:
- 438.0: 8.383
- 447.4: 9.307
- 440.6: 6.85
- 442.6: 11.62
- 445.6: 9.801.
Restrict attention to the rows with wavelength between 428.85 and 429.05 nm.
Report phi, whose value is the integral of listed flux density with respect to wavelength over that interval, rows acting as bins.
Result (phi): 1.8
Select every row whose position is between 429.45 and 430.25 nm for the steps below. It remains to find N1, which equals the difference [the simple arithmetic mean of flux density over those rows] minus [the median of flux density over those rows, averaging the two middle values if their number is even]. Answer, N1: -0.35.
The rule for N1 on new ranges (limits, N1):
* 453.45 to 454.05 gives -0.04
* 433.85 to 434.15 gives 0.16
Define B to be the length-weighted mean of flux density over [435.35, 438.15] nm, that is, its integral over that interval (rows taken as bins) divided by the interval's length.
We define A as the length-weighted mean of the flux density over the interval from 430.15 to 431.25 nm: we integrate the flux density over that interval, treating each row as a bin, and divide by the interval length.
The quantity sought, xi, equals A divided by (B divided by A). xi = 8.4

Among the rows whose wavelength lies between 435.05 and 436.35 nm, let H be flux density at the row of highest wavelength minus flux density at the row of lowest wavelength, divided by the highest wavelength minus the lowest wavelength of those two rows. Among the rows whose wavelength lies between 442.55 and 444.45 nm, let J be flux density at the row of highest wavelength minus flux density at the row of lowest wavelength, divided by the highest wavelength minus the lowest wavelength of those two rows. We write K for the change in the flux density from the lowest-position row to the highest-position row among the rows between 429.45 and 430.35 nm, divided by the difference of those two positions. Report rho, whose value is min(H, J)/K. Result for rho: 4.8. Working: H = -0.8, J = -1.6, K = -0.3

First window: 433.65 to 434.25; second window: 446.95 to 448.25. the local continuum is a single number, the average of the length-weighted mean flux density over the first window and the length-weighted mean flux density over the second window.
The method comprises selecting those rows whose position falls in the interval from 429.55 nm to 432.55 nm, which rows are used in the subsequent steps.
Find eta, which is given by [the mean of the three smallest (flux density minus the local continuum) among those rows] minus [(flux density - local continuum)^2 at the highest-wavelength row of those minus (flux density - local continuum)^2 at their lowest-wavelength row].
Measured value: 5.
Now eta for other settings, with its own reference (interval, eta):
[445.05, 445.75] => -6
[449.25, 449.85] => -9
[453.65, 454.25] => -9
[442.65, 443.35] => -6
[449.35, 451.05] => -2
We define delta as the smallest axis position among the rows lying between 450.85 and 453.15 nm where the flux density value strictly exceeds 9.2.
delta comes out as 450.9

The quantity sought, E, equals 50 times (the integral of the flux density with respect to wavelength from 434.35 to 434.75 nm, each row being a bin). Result 145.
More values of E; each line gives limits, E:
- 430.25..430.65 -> 172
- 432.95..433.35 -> 136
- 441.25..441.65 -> 192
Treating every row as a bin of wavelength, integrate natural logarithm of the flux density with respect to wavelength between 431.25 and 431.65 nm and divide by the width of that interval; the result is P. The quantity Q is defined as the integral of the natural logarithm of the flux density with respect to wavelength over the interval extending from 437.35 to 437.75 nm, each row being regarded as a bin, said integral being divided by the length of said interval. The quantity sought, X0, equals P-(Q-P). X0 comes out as 2.30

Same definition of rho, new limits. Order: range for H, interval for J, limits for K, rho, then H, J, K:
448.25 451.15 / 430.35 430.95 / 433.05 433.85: 0.4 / 0.3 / -0.9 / -2.2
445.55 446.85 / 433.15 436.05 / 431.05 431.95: -0.3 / -0.6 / 0.0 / 1.9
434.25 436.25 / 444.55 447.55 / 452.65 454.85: -1.0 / 1.3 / -0.2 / 0.2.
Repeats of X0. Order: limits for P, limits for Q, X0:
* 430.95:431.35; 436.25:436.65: 1.92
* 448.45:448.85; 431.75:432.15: 2.50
